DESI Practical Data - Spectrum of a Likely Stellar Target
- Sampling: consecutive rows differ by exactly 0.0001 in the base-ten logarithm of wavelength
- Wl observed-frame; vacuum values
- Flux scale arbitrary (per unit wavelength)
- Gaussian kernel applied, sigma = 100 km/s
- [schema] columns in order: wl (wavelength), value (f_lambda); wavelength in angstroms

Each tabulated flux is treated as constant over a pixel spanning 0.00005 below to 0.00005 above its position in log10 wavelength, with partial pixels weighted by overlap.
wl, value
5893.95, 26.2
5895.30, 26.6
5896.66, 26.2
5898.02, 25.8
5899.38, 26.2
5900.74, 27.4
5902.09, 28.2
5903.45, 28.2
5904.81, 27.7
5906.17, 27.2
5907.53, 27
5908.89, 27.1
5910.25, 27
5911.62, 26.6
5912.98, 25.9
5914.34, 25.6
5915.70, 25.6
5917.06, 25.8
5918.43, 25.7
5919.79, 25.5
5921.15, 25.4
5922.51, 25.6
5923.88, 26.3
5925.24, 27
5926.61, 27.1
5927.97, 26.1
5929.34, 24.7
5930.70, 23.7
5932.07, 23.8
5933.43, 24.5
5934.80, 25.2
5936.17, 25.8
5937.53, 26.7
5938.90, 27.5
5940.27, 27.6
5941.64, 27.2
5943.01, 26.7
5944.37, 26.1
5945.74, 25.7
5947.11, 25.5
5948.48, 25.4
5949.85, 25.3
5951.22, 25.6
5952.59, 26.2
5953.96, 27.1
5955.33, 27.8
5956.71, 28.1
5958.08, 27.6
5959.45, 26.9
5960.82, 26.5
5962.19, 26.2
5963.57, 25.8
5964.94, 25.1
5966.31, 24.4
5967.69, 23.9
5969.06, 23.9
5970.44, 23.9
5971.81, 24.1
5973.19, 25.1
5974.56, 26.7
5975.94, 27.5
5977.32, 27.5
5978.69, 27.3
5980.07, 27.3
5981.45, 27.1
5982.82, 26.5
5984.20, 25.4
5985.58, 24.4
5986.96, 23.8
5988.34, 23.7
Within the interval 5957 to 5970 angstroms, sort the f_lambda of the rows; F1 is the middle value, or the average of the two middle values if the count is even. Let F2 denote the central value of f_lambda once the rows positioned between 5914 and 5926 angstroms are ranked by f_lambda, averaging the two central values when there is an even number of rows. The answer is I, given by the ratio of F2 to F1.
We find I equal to 0.99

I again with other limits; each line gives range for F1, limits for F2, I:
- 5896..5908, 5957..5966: 0.97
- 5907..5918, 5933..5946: 1.01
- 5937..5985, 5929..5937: 0.93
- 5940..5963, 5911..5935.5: 0.97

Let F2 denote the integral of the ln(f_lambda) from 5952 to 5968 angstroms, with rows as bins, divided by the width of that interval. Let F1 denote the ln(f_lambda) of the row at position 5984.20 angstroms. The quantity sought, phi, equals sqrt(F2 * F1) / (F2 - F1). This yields 93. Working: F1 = 3.23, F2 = 3.27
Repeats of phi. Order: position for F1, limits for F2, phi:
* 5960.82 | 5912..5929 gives -158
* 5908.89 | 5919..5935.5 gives -50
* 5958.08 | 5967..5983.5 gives -51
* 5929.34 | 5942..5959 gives 48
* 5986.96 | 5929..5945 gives 39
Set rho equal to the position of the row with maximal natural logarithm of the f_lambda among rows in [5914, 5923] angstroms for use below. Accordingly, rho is 5917.06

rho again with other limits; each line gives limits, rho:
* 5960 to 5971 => 5960.82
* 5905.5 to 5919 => 5906.17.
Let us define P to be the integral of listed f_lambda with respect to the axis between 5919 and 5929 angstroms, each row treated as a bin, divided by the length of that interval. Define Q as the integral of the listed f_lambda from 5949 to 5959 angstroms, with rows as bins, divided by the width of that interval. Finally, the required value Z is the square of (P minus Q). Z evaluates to 0.5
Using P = 26.1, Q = 26.8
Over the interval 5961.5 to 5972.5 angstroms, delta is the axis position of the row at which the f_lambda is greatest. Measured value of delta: 5962.19 angstroms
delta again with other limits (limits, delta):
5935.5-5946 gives 5940.27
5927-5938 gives 5937.53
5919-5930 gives 5926.61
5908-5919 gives 5908.89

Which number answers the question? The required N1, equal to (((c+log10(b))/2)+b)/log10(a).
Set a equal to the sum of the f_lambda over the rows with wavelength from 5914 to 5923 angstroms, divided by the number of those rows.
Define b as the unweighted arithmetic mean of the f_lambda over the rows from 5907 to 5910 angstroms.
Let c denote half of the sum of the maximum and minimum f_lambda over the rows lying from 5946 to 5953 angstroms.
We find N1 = 28.9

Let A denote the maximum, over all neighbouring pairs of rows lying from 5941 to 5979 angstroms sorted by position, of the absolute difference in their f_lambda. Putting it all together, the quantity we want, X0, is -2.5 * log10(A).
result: -0.5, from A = 1.6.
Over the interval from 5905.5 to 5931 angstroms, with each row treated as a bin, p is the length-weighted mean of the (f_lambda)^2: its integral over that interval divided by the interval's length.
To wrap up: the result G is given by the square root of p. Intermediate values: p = 681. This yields 26.1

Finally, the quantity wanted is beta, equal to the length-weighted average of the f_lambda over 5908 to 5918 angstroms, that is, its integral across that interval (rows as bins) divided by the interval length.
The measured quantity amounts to 26.2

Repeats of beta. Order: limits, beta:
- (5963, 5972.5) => 24.4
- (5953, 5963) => 27.1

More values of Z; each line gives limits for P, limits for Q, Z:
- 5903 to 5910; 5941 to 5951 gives 2.0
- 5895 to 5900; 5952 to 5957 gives 1.2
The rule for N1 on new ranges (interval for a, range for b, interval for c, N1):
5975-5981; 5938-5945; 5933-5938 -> 28.2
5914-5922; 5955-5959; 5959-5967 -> 29.4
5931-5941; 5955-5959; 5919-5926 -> 29.5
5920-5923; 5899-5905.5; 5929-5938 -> 29.0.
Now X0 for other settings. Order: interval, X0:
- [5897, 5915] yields -0.2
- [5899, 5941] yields -0.4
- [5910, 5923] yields 0.4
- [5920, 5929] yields 0.0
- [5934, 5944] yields 0.1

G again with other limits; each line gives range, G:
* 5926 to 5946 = 25.9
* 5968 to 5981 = 25.9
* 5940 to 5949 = 26.3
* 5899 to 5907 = 27.5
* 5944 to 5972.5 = 25.8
